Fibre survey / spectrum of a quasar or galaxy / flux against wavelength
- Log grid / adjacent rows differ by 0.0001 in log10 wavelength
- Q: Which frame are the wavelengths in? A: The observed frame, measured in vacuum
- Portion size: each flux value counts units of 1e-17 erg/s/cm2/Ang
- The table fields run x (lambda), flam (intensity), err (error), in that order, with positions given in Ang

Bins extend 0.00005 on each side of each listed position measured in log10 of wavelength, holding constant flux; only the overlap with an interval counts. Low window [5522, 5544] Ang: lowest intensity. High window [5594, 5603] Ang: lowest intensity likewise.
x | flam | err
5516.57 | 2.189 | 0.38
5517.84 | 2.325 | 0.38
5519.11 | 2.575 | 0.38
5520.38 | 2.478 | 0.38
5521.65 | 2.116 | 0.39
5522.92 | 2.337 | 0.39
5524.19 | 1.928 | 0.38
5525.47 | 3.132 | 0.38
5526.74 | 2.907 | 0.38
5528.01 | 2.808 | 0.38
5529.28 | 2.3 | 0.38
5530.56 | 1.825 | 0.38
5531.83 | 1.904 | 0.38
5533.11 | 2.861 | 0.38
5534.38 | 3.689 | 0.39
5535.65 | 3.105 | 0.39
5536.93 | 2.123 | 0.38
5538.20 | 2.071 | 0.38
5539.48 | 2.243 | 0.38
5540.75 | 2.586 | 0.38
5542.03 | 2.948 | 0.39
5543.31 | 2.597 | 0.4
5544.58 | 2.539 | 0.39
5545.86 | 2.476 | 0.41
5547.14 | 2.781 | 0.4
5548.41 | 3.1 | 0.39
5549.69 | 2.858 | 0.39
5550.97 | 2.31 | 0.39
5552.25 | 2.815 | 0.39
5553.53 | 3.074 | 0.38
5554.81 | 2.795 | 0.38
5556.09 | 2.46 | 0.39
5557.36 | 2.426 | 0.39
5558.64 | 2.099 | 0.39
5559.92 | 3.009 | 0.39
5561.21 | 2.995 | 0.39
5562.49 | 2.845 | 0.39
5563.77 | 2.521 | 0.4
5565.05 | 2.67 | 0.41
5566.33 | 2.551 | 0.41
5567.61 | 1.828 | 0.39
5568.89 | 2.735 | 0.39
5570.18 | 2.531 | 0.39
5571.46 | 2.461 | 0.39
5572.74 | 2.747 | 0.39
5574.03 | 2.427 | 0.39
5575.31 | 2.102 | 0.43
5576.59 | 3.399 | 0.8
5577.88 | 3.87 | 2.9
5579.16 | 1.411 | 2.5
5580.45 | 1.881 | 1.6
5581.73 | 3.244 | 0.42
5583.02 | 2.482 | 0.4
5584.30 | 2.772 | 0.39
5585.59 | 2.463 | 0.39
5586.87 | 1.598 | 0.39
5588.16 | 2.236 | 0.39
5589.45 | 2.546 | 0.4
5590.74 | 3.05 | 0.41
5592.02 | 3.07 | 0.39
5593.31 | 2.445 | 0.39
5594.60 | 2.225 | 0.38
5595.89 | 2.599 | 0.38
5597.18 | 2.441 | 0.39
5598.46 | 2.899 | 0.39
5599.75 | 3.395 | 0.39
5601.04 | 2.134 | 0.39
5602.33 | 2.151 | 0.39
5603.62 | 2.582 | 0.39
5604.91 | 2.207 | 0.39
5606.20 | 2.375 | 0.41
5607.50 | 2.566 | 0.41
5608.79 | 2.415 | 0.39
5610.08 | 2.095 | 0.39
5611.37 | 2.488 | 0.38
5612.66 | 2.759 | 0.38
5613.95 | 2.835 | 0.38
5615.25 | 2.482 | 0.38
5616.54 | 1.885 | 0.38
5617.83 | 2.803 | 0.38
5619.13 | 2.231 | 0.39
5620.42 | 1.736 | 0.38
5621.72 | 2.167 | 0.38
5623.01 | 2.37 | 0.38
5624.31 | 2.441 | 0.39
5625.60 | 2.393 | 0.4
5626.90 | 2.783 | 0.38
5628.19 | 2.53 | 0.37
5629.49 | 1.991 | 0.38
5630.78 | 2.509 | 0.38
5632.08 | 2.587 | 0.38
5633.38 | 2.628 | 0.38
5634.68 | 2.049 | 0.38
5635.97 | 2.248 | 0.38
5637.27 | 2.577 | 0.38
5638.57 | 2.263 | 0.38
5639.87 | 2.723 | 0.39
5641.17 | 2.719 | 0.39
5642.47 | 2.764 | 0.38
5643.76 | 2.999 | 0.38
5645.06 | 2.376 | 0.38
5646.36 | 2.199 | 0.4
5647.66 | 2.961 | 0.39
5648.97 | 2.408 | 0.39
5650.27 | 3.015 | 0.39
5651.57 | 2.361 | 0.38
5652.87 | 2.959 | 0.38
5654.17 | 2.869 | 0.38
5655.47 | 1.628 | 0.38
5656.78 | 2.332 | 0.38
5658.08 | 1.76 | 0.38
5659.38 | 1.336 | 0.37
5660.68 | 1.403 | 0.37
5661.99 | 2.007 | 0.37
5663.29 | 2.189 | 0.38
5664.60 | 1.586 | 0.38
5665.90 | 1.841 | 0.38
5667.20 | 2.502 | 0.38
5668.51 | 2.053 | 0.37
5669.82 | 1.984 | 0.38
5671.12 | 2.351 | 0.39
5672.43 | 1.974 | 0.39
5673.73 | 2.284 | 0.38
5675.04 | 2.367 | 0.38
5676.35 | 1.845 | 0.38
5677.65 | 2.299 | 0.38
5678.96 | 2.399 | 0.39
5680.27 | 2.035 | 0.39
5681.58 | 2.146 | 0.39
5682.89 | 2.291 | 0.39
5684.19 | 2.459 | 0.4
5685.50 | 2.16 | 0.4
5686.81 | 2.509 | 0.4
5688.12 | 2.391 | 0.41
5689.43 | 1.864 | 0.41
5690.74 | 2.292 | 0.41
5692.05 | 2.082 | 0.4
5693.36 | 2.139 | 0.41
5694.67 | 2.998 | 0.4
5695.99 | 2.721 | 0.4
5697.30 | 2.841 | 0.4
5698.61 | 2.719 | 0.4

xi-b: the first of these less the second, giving -0.31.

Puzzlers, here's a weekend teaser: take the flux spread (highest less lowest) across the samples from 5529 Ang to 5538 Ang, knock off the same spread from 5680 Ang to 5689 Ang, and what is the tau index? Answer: 1.4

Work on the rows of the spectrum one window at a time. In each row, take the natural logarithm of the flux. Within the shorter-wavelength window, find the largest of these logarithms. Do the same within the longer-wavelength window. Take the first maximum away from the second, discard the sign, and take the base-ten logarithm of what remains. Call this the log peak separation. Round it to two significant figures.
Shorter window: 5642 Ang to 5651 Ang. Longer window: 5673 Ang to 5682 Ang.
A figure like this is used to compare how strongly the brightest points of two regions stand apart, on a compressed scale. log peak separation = -0.64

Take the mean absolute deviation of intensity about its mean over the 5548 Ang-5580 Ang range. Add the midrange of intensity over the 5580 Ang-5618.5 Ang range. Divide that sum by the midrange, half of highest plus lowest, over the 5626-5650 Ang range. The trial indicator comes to 1.15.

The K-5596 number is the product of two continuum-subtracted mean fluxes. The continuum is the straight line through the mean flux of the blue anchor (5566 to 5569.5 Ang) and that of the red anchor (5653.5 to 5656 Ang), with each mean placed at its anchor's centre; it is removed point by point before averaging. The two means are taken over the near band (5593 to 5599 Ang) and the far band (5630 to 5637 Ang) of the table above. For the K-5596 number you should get 0.02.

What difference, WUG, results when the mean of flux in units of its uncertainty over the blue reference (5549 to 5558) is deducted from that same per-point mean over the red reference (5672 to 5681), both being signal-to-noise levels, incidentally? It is -1.3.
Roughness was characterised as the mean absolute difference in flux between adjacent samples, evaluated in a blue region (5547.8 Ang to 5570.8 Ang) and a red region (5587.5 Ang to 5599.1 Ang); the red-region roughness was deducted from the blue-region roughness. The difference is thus 0.0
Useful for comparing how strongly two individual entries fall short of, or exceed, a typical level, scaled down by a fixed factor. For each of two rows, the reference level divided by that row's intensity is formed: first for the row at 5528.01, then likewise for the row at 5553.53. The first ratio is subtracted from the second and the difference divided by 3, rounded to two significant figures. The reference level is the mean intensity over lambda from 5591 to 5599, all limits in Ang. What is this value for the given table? -0.027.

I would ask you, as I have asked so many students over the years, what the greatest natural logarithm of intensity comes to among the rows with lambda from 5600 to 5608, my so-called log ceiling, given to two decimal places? 0.95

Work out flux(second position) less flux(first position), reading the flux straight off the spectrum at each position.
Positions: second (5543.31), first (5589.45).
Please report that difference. 0.1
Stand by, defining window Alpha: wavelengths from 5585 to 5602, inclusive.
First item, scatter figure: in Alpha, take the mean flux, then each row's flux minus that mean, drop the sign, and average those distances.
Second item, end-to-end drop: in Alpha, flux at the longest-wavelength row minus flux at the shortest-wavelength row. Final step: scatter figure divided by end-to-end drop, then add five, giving 3.9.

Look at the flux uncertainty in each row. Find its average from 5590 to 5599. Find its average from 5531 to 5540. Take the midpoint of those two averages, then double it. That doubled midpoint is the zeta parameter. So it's 0.773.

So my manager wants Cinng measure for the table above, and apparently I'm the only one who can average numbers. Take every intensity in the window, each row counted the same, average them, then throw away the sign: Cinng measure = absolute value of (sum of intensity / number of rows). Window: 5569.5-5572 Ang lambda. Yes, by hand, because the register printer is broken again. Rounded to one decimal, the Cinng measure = 2.5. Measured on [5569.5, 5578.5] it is 2.8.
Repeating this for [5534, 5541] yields 2.6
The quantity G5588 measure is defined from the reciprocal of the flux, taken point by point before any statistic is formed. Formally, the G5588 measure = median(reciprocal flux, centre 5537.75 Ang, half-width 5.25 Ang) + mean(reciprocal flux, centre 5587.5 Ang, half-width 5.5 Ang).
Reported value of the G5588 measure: 0.78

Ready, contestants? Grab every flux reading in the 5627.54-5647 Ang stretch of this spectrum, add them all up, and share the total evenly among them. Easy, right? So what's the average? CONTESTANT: 2.48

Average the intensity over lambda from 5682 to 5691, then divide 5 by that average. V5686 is 2.19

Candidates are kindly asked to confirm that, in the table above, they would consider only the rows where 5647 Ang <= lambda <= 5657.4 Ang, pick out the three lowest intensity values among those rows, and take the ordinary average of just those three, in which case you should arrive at 2.11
